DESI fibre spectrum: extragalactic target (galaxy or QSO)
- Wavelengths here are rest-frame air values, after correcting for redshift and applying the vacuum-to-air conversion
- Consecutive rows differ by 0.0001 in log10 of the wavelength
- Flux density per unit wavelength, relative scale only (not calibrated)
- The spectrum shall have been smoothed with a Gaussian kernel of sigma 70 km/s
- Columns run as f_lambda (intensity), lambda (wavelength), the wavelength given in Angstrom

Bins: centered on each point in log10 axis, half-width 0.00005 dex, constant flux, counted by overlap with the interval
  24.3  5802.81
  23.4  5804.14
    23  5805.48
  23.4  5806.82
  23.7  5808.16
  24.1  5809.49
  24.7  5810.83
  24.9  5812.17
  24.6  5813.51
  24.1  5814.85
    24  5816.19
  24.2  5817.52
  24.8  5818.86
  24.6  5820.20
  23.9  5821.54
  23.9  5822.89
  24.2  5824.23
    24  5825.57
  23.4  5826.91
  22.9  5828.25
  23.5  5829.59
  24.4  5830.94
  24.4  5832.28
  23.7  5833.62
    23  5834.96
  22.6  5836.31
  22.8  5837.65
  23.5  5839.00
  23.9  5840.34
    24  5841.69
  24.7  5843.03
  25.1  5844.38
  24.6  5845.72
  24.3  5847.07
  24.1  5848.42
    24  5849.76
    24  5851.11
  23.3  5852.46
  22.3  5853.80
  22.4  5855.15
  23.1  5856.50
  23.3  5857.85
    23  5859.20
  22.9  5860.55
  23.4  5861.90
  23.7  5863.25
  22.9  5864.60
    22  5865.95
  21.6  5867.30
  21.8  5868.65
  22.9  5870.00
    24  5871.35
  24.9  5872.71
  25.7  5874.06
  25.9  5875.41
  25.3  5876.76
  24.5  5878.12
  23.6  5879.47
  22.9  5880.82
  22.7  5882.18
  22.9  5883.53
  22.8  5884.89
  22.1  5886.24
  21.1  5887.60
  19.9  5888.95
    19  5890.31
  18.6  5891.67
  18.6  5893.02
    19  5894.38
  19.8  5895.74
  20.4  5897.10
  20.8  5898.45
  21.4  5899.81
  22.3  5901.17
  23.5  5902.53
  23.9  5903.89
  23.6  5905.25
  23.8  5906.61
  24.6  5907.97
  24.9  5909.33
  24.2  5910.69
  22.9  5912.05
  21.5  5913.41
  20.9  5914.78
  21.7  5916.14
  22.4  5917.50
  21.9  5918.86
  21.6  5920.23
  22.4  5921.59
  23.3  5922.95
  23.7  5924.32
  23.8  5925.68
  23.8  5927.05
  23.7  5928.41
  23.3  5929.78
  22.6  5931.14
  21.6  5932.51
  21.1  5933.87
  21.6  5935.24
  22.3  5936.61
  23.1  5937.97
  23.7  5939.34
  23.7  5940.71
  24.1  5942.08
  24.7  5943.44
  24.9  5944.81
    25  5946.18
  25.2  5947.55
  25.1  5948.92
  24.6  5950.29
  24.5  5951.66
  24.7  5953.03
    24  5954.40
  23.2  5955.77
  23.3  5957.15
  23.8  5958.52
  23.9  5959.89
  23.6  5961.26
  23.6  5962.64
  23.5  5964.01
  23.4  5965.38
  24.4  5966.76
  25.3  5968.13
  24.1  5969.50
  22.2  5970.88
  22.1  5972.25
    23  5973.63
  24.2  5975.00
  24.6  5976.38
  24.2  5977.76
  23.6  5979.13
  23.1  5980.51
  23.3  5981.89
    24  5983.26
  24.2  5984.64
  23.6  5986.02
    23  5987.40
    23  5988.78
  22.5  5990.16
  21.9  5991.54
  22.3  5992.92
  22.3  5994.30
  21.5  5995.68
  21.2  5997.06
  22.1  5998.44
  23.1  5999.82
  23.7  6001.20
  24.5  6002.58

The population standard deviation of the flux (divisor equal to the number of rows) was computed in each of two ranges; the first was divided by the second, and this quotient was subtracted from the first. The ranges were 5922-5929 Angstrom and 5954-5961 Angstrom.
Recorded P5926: -0.38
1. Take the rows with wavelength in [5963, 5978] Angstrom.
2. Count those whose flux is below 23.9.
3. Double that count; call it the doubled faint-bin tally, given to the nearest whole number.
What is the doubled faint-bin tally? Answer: 10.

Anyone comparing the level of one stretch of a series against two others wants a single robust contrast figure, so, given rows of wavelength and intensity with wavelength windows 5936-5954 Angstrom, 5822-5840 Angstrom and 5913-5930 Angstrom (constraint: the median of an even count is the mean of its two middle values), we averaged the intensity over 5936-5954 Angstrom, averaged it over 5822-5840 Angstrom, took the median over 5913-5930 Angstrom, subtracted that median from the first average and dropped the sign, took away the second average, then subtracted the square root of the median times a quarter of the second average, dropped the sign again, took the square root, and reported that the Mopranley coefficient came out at 5.76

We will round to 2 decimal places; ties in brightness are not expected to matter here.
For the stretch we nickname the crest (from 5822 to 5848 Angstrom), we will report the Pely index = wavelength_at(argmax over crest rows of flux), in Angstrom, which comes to 5844.38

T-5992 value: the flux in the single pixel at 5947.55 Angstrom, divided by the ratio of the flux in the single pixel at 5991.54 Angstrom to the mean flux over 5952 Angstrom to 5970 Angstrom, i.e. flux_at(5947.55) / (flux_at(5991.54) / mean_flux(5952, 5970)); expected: 28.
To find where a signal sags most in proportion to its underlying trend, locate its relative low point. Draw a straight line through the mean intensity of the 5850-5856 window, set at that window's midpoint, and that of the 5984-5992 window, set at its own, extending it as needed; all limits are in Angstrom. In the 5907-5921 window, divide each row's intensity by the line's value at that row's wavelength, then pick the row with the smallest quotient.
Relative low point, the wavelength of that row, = 5914.78 Angstrom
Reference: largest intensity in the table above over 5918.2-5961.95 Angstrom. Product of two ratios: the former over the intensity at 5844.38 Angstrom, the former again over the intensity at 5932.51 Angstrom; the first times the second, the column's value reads 1.17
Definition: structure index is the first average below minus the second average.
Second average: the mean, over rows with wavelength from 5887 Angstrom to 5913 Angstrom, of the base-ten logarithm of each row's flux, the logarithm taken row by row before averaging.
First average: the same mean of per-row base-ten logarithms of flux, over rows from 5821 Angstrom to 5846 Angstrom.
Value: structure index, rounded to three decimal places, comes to 0.042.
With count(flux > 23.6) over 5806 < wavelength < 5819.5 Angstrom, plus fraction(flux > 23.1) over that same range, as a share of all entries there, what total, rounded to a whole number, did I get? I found 10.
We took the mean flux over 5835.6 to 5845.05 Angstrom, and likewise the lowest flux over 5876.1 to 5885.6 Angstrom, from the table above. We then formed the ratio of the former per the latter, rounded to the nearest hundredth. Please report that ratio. 1.05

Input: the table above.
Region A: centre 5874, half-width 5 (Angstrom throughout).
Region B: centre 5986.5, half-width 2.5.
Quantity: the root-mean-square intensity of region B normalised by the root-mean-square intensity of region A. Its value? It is 0.95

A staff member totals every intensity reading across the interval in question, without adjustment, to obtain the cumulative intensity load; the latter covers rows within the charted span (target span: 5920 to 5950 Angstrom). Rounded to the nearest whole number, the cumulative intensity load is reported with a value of 514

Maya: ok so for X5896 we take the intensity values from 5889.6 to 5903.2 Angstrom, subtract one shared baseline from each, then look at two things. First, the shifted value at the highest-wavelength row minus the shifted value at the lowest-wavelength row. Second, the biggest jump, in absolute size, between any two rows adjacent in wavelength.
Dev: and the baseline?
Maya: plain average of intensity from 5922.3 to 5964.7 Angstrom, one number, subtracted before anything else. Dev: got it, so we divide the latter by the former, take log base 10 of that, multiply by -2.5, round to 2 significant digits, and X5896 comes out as 1.4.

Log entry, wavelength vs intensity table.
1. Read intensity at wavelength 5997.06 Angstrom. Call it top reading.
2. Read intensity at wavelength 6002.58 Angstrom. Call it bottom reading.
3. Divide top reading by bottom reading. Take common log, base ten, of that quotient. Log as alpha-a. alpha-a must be -0.06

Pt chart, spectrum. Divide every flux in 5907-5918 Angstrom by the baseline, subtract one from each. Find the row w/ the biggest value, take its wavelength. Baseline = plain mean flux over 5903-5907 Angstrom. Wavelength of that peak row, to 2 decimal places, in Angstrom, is 5909.33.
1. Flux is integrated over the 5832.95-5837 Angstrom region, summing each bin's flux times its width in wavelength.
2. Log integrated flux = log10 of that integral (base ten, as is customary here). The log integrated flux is 1.97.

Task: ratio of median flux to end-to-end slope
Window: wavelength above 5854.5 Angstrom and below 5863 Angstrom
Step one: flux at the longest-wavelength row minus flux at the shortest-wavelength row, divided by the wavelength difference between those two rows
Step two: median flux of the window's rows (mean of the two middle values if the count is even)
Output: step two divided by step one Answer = 156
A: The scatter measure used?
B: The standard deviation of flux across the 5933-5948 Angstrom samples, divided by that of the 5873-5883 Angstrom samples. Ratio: 1.1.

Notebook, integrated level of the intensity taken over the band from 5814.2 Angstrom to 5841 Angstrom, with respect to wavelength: 638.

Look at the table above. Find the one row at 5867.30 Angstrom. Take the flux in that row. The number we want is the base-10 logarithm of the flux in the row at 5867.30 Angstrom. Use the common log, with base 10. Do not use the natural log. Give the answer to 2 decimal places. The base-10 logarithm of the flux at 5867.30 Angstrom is 1.33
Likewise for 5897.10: 1.31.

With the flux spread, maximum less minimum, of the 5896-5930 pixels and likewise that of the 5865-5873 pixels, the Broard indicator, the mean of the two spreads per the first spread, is 0.87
